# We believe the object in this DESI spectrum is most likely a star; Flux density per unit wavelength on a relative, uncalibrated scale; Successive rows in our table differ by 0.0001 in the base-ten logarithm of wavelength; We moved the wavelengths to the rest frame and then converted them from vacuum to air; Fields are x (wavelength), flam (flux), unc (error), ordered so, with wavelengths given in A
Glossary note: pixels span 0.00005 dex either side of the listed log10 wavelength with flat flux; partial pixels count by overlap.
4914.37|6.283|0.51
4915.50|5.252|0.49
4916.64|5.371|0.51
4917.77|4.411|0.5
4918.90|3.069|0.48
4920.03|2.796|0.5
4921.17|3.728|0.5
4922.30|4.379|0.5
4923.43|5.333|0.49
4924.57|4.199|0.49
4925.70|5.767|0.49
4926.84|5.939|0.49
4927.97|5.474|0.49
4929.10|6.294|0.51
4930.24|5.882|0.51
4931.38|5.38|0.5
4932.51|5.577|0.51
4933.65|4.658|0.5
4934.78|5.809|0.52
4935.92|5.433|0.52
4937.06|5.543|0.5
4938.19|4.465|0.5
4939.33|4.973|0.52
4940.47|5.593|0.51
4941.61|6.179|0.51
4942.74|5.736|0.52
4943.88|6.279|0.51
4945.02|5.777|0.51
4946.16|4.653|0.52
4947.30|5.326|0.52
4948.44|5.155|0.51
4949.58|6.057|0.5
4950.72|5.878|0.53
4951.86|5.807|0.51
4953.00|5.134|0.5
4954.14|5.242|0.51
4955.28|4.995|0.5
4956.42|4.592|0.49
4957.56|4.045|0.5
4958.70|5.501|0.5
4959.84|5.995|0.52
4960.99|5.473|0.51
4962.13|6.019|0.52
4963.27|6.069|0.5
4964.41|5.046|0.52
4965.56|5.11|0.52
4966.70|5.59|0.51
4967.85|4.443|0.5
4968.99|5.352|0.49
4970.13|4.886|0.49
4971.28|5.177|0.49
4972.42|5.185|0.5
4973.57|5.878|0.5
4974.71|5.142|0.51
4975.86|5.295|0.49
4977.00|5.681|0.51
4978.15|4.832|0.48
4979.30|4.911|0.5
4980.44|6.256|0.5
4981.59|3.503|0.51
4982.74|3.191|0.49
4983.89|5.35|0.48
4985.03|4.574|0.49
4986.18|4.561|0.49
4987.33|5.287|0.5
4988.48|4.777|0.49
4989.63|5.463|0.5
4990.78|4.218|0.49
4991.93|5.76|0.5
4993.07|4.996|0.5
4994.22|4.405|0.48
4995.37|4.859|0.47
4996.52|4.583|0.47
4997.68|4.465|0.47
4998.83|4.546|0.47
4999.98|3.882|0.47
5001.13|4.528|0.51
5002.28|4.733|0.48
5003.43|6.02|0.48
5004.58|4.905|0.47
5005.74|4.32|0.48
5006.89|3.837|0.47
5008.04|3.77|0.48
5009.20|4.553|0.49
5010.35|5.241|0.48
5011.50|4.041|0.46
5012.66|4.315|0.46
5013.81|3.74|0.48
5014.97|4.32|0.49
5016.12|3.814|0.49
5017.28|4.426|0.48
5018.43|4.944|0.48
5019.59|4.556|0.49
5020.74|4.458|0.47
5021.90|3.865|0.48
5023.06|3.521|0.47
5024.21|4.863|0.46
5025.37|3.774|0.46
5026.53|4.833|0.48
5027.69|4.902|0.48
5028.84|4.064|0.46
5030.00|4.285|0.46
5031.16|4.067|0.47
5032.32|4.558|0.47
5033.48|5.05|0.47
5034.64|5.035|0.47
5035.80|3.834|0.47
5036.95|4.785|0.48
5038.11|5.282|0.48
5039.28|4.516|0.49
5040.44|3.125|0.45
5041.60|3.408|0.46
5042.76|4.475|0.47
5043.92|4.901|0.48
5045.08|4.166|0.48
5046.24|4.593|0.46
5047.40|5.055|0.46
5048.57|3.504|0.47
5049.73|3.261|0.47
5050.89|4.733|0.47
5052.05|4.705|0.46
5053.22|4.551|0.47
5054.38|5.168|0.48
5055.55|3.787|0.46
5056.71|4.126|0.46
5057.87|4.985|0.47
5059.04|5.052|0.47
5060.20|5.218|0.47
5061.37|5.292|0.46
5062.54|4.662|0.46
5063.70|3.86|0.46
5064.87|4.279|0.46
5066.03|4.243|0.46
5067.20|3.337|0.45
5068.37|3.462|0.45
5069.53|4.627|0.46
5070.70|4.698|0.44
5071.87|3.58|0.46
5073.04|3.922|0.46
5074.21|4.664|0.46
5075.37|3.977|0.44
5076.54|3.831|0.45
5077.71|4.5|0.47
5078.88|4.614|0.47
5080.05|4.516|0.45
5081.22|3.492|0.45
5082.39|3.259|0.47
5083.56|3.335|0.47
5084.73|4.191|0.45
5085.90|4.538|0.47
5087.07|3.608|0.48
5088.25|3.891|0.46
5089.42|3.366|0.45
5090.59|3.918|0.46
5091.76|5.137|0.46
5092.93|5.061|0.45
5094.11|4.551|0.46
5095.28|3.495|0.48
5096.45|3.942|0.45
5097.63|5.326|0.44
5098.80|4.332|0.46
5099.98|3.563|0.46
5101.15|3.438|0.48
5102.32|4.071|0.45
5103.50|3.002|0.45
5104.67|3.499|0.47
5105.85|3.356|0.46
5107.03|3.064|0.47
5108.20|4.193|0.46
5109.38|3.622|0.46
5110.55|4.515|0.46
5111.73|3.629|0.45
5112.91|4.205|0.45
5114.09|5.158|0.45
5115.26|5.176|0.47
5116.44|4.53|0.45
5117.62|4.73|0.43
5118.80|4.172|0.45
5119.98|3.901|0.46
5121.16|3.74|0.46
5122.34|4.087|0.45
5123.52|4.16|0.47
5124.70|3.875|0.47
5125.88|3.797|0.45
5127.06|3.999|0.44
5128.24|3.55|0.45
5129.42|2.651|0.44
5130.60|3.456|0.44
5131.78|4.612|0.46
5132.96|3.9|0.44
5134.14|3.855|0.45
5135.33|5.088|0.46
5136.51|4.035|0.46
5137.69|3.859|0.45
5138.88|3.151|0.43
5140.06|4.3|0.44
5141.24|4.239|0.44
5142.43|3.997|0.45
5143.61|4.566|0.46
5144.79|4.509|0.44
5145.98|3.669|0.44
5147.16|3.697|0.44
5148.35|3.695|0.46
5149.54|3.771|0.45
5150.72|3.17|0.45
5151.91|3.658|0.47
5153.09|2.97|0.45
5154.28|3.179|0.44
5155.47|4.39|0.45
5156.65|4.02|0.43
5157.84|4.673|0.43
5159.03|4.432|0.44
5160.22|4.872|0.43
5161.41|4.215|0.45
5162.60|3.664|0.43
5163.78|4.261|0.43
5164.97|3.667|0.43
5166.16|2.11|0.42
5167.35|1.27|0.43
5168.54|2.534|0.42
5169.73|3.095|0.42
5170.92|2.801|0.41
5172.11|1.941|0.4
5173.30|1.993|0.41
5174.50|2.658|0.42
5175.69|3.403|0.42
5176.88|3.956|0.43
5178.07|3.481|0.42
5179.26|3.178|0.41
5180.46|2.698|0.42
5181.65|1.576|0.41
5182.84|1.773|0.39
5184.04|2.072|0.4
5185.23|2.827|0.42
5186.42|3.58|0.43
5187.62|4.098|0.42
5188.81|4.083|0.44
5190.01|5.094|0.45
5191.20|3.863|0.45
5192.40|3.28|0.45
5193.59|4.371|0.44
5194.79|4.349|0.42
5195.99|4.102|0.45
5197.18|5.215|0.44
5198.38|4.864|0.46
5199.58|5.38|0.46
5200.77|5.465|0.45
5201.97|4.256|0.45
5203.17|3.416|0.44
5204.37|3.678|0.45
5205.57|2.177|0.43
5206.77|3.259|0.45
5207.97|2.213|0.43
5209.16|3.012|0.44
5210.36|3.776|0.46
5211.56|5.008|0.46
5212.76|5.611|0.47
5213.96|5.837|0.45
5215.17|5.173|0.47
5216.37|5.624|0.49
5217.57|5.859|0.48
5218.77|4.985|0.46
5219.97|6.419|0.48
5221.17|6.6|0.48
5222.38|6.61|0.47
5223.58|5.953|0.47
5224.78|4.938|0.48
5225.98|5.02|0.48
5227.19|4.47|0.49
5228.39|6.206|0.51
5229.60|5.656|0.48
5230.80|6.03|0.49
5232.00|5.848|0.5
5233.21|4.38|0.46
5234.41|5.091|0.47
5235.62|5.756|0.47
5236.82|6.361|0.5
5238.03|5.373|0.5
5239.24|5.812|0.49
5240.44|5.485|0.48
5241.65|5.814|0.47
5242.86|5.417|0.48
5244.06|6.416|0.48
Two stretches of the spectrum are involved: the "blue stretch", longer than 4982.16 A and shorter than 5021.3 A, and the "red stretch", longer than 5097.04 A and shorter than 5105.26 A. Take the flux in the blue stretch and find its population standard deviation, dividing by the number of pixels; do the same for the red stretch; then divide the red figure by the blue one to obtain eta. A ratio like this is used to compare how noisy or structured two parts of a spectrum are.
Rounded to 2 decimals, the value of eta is 1.20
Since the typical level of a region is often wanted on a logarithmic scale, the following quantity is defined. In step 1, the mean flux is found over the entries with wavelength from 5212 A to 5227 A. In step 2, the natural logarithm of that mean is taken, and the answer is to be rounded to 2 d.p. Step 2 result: 1.74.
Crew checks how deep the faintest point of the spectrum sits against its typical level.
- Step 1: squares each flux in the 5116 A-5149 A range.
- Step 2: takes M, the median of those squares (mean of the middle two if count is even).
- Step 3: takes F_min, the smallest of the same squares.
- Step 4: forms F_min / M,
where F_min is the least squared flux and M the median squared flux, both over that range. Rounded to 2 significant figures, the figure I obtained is 0.45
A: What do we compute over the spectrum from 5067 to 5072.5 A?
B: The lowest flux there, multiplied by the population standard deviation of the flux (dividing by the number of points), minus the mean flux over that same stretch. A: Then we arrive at -2.0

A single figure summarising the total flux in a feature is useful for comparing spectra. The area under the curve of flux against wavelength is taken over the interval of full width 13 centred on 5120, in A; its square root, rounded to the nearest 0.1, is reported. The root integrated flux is 7.5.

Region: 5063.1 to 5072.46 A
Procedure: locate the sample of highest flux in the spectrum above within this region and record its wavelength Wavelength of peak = 5070.70 A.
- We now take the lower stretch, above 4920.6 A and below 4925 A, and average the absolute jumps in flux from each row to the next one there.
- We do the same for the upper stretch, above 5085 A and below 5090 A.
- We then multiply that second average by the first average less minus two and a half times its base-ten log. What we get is 0.5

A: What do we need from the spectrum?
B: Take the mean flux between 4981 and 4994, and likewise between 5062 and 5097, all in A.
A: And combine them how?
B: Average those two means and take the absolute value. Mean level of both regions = 4.4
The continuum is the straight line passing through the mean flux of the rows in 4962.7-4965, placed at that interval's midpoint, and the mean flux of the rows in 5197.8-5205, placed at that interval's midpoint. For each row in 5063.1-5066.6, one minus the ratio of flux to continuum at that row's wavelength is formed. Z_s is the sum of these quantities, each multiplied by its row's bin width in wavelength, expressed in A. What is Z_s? 0.67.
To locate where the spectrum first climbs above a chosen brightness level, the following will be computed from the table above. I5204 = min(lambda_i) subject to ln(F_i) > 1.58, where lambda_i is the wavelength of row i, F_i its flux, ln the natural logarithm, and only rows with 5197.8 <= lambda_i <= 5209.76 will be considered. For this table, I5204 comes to 5198.38 A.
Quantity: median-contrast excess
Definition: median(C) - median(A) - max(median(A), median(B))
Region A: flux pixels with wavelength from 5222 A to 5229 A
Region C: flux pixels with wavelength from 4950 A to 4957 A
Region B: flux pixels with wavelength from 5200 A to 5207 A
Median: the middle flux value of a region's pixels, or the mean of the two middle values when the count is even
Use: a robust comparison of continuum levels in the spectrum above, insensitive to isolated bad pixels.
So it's -5.8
